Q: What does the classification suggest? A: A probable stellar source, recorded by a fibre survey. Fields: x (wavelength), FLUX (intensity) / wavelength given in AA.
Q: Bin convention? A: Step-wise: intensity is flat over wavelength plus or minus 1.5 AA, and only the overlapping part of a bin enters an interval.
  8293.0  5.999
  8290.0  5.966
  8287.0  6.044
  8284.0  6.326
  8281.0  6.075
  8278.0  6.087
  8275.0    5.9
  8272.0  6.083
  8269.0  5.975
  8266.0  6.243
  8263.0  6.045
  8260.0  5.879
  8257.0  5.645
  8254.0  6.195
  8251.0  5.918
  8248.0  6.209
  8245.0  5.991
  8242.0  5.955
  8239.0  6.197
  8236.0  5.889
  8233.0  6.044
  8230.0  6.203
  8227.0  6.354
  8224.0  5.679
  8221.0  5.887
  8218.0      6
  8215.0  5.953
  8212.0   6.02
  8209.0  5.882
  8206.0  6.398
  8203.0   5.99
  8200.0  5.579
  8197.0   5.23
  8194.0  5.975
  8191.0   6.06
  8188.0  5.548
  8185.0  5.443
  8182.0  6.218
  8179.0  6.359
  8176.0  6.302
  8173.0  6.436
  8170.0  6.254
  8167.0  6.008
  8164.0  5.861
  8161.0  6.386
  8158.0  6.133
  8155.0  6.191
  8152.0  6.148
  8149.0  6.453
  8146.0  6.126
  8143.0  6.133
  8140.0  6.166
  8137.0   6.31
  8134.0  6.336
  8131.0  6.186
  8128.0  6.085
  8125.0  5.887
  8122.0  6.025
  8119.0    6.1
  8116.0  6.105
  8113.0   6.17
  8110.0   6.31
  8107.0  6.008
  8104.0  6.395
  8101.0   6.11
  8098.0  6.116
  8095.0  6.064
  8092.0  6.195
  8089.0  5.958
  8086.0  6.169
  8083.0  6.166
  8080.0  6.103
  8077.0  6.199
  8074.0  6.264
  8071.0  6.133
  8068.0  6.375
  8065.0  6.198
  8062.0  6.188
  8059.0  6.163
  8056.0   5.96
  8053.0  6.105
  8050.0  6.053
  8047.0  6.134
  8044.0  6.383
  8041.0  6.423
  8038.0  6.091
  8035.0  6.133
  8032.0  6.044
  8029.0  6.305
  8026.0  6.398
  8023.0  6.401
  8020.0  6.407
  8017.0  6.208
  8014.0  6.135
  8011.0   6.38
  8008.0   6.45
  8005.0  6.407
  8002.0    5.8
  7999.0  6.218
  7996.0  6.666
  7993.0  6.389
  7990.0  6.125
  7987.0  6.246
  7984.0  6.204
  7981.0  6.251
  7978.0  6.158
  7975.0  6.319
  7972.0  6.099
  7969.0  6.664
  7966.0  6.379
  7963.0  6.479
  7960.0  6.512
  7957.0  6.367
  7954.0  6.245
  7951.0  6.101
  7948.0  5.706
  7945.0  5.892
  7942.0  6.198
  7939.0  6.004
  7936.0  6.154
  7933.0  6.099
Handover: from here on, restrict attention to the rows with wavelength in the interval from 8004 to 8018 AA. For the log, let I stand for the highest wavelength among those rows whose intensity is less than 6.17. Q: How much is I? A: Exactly 8014.0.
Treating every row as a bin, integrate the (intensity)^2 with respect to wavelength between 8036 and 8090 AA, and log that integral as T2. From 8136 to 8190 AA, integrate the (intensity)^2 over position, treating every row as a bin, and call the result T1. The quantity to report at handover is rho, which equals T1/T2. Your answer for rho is 0.99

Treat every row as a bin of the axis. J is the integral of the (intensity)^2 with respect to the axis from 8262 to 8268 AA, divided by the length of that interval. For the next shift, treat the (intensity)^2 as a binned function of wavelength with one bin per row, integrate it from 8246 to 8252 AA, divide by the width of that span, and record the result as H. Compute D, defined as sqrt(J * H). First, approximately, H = 36.9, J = 37.7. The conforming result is 37.3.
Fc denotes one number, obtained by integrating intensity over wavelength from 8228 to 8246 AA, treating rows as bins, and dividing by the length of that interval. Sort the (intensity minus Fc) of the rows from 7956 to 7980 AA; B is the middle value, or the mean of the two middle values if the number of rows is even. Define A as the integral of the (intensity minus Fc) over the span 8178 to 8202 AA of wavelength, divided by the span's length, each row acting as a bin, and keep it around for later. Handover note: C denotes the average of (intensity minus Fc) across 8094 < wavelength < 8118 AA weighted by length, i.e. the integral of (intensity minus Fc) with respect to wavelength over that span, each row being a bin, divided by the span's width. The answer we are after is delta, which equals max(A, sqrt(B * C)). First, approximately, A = -0.3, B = 0.32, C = 0.10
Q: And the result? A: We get 0.18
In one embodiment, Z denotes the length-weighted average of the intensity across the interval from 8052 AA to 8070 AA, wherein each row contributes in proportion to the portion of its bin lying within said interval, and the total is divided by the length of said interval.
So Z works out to 6.17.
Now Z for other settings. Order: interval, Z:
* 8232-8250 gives 6.04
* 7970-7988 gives 6.22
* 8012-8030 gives 6.31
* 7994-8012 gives 6.32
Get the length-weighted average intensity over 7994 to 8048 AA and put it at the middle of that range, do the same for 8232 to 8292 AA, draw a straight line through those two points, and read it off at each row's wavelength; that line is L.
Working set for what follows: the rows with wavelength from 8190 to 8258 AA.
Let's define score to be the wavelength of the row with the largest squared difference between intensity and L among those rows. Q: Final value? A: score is 8197.0 AA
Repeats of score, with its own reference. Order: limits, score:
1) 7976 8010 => 8002.0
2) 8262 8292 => 8284.0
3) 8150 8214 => 8197.0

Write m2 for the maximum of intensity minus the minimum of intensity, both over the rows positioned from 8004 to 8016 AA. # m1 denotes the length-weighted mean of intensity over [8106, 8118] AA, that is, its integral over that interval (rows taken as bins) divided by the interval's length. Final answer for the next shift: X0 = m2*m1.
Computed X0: 1.9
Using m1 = 6.15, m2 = 0.315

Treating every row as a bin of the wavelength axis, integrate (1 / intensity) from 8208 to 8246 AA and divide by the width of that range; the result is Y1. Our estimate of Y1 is 0.167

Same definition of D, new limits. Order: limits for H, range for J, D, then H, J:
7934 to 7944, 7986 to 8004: 38.2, 37.3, 39.1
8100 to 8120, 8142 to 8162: 38.4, 38.1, 38.7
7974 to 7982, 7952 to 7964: 39.8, 38.9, 40.8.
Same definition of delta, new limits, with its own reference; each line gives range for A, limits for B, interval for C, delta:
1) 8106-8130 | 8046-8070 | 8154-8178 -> 0.11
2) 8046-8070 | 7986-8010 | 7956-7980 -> 0.29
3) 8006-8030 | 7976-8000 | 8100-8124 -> 0.28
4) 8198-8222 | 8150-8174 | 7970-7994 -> 0.14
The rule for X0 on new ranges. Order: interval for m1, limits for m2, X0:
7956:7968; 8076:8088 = 0.6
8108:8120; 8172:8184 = 1.3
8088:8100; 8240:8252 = 1.8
